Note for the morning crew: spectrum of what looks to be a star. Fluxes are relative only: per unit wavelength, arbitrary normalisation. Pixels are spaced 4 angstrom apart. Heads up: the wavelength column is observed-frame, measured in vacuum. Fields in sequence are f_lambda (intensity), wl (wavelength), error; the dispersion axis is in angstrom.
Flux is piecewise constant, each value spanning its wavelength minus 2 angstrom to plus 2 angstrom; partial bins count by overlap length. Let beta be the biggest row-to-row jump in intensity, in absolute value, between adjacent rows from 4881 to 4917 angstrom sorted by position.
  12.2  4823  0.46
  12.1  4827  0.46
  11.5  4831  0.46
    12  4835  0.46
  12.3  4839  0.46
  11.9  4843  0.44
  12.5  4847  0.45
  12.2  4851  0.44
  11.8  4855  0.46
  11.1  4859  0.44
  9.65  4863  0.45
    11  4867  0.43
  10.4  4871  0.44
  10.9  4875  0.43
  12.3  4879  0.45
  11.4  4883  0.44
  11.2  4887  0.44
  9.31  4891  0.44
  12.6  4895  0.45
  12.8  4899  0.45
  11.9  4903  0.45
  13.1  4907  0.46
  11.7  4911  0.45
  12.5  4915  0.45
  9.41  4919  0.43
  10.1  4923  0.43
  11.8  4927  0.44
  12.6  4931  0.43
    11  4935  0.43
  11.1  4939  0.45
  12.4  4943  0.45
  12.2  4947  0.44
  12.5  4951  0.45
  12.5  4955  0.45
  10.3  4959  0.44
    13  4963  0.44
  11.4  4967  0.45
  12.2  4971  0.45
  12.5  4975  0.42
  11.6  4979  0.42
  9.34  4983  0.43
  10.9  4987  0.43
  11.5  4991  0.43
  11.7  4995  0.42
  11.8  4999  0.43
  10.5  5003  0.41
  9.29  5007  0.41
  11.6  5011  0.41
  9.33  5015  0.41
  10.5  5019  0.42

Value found 3.3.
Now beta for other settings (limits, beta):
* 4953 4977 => 2.7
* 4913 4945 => 3.1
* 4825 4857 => 0.6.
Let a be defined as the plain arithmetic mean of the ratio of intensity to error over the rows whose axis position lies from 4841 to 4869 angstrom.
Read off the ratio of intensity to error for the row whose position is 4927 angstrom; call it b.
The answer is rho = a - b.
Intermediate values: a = 25.8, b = 26.8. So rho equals -1.0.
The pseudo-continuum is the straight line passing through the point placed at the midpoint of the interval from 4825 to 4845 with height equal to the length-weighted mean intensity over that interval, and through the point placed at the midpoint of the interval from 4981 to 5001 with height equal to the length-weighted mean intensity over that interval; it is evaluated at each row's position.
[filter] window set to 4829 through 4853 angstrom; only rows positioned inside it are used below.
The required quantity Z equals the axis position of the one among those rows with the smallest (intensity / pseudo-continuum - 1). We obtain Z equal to 4831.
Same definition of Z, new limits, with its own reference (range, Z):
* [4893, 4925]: 4919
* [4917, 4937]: 4919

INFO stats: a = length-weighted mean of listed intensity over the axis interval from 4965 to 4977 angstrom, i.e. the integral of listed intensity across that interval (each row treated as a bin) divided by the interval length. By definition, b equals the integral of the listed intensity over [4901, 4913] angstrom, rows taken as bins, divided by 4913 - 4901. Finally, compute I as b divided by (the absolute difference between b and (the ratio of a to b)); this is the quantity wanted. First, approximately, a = 12.0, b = 12.2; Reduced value 1.09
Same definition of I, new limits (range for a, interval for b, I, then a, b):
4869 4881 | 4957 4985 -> 1.09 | 11.2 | 11.5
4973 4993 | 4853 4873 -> 1.11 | 11.2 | 10.8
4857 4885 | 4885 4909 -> 1.09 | 11.0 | 11.8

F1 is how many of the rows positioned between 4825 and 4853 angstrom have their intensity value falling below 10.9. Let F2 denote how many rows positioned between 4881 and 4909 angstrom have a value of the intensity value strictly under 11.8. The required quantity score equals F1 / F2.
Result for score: 0.0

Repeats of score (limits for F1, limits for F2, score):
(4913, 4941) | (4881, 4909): 0.7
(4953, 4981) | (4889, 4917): 0.5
